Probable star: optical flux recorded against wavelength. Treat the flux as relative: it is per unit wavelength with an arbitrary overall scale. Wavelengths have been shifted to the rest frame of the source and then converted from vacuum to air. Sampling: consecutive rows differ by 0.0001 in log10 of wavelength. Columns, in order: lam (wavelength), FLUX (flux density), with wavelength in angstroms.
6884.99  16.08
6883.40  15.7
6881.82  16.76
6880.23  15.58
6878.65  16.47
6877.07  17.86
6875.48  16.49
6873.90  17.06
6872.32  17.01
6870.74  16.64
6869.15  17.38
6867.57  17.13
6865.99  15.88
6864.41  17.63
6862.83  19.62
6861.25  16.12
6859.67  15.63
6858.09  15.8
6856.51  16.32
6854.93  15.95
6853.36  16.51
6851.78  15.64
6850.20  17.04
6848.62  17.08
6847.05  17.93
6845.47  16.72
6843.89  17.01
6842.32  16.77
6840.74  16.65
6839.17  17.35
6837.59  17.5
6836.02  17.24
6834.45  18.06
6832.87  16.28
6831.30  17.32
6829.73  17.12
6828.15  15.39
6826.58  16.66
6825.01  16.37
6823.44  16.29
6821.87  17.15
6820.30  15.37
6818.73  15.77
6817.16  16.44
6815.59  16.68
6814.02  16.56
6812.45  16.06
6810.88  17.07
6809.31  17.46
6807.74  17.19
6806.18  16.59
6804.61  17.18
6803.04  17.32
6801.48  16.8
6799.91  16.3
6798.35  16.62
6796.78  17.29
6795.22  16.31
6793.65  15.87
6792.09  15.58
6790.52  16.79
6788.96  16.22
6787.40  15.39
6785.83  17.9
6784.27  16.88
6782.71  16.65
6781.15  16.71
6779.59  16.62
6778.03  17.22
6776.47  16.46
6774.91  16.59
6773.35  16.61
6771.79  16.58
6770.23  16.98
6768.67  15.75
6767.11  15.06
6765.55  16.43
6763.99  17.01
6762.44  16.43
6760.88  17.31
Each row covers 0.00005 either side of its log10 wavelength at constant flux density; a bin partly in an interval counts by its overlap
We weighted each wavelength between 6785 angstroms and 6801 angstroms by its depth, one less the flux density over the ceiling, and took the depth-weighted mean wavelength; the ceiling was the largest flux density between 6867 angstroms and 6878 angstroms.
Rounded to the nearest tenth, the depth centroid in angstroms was 6793.0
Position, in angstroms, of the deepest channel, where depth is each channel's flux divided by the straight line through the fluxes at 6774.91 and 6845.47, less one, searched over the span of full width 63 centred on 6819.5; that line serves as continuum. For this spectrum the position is 6820.30 angstroms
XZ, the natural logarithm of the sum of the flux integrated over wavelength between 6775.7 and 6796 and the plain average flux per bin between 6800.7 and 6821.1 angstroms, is 5.86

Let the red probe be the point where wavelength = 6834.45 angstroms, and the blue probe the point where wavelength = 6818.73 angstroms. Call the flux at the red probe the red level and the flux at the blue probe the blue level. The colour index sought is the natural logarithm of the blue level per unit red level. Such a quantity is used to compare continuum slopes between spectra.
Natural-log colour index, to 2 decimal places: -0.14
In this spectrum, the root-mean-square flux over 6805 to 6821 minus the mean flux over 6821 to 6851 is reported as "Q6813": -0.41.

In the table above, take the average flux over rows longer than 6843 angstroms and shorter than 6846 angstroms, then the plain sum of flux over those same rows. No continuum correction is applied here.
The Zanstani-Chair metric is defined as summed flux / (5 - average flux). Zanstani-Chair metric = -2.84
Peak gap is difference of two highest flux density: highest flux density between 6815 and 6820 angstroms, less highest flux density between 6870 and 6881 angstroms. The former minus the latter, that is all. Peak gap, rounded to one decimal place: -1.2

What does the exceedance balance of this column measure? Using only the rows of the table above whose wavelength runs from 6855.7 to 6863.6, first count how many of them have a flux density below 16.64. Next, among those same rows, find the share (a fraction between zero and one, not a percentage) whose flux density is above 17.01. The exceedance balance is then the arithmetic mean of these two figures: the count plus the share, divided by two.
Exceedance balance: 2.10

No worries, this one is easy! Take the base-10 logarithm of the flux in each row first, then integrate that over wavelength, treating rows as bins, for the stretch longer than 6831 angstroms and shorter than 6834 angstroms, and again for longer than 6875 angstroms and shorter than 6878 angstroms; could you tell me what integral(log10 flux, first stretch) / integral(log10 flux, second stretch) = 0.99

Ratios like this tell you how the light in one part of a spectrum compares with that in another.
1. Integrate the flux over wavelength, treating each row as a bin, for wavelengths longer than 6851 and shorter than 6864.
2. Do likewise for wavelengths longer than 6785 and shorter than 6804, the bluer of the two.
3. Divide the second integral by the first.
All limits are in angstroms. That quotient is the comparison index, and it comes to 1.5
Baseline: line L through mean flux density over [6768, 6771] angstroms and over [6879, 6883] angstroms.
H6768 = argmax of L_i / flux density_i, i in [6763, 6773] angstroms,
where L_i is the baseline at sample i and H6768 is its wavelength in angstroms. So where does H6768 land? 6767.11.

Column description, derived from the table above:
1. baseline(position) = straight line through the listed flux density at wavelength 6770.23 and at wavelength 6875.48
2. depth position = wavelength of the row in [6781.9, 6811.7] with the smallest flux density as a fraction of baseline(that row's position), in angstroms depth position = 6787.40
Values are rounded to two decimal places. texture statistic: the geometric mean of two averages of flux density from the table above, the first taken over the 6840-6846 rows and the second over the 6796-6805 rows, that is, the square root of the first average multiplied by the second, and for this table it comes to 16.85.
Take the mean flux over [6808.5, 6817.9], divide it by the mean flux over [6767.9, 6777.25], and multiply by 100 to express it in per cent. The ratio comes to 101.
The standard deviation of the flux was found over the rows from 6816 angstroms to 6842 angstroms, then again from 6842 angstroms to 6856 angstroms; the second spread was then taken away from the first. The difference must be 0.1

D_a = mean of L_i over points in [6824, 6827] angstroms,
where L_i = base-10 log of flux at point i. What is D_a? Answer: 1.22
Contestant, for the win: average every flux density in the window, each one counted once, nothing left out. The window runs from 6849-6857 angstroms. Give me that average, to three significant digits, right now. 16.3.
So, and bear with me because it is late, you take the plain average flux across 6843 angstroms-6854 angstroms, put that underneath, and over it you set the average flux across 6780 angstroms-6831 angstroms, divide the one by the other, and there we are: 0.98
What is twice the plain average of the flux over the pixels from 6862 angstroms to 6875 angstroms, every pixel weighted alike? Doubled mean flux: 34.6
